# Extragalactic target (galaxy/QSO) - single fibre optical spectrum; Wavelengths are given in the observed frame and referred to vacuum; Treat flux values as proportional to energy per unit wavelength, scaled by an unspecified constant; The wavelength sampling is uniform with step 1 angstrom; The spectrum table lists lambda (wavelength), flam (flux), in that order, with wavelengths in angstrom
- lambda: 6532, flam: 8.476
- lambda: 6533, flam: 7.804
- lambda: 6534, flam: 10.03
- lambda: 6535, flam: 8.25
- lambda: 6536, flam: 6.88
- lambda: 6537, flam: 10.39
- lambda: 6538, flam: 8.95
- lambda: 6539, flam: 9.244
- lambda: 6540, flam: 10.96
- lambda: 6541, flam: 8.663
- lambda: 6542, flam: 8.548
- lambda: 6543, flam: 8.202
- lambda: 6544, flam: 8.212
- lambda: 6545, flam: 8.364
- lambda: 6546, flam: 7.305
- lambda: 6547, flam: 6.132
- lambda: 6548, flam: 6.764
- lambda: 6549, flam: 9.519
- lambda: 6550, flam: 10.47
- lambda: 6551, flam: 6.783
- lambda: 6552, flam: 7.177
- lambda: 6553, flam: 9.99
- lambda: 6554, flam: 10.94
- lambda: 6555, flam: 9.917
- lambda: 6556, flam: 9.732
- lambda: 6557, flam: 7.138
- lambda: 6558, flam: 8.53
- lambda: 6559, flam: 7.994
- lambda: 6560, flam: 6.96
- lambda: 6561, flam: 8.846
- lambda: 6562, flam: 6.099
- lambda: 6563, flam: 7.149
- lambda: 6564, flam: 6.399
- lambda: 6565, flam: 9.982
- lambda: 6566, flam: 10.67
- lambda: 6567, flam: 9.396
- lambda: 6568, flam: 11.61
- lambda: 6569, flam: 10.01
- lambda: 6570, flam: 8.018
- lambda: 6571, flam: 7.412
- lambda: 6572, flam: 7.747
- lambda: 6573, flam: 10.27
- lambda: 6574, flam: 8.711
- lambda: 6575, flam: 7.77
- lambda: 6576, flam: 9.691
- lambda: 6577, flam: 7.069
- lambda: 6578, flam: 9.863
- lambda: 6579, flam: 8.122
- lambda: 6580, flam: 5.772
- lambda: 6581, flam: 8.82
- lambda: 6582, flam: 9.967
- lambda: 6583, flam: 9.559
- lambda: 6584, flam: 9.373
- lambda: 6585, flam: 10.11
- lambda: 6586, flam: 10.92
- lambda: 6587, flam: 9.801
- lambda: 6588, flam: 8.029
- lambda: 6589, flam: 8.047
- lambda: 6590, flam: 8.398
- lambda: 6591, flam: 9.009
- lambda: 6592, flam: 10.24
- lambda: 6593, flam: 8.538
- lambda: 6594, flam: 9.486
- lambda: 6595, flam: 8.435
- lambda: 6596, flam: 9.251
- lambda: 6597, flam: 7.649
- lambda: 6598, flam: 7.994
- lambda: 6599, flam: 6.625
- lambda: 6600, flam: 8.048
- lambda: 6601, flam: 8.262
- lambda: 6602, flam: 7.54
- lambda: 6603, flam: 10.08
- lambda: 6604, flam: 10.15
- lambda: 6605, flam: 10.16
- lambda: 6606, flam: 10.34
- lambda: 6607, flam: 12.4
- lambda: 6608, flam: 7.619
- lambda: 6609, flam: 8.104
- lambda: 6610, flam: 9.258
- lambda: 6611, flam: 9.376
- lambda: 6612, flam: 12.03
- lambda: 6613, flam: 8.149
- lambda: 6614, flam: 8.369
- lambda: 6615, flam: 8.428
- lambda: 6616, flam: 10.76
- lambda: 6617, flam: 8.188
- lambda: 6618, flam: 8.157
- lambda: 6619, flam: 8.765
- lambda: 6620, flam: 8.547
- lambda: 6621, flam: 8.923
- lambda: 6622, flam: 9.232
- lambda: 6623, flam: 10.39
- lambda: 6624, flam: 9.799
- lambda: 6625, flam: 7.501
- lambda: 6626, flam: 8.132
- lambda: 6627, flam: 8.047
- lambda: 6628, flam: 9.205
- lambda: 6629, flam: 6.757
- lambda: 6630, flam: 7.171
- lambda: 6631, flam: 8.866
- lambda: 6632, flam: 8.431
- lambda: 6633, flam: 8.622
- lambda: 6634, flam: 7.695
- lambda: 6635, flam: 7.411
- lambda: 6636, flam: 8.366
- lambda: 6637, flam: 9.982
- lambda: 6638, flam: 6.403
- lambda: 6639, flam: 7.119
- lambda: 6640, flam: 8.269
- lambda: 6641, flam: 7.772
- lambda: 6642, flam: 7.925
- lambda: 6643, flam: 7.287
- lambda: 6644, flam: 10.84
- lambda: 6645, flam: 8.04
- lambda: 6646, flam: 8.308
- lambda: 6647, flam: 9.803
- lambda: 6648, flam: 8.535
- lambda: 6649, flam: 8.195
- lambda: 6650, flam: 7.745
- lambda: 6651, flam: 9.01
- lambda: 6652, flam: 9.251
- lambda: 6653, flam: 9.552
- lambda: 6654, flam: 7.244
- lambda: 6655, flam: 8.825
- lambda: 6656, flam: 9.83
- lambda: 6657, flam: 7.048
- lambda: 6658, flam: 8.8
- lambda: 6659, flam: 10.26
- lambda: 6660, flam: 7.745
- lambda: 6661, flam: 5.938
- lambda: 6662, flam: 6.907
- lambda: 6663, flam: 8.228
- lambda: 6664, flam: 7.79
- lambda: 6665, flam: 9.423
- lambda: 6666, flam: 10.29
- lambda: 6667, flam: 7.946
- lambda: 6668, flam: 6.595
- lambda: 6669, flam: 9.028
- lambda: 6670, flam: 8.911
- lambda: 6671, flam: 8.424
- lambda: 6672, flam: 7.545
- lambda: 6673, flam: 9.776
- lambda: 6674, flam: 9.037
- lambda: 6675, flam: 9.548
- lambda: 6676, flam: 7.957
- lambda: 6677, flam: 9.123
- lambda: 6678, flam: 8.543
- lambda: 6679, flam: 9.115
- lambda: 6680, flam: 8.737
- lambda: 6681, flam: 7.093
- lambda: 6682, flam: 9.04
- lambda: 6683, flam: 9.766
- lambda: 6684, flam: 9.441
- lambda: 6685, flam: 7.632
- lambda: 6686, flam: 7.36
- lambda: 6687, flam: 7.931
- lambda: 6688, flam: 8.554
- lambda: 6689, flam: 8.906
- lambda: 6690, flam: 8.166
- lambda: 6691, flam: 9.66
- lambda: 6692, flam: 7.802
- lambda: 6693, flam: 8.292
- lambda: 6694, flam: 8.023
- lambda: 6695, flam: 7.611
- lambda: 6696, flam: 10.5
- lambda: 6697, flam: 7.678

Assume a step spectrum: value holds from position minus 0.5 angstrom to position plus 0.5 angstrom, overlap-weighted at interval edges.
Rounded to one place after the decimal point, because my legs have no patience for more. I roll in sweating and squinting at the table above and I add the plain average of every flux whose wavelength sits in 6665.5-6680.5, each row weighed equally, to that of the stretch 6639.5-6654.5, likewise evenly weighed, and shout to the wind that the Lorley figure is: 17.2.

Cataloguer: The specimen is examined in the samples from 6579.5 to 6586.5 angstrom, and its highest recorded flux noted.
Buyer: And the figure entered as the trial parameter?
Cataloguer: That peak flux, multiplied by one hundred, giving 1092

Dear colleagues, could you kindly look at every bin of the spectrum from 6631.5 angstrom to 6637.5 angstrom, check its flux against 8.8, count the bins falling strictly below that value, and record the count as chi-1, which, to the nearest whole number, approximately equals 5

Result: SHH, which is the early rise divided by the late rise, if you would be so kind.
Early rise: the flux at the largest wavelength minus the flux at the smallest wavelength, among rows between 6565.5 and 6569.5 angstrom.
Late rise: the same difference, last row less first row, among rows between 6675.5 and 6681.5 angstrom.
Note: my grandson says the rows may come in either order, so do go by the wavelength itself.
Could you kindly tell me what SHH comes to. 0.76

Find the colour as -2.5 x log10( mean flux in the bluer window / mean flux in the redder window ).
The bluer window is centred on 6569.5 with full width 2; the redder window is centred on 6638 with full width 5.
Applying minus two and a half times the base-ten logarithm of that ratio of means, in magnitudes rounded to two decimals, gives -0.13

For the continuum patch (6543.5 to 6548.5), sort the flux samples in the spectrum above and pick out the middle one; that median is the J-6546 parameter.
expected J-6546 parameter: 7.3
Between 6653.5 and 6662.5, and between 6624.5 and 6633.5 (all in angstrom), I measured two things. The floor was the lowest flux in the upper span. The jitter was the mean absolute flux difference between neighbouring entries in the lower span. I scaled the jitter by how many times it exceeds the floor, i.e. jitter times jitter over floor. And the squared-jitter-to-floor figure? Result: 0.131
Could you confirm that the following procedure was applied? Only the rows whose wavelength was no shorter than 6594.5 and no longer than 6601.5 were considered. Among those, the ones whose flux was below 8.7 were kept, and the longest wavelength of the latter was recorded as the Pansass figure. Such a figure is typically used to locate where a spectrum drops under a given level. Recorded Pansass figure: 6601 angstrom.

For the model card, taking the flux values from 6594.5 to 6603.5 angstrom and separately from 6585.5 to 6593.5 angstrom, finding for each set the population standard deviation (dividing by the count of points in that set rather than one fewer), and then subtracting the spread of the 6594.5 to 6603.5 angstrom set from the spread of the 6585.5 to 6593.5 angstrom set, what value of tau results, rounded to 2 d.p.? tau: 0.07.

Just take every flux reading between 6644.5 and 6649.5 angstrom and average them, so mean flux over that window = 8.6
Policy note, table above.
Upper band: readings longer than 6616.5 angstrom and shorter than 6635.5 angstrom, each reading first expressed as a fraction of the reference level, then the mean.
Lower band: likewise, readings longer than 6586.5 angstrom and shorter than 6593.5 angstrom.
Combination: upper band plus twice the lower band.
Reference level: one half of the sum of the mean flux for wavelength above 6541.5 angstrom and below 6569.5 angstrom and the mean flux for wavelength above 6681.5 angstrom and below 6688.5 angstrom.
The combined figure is 3.06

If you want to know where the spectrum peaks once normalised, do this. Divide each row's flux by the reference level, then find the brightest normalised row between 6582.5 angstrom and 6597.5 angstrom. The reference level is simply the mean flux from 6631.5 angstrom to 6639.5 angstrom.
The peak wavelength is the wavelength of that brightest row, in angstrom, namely 6586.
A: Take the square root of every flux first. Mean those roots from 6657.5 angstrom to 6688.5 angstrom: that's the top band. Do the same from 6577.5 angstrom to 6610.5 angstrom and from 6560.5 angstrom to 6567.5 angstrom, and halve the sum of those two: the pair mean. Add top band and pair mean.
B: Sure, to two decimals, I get 5.84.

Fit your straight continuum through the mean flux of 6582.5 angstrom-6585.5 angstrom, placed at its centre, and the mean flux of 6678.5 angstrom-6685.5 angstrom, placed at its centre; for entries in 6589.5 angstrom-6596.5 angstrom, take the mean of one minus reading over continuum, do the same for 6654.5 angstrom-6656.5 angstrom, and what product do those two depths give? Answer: -0.0023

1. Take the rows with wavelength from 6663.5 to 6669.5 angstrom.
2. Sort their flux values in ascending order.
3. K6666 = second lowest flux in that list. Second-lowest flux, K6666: 7.79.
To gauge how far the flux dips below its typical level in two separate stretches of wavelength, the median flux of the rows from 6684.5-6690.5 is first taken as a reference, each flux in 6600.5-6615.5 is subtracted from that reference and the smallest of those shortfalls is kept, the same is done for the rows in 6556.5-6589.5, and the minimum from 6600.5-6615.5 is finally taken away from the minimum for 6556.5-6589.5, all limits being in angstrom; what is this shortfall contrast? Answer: 0.8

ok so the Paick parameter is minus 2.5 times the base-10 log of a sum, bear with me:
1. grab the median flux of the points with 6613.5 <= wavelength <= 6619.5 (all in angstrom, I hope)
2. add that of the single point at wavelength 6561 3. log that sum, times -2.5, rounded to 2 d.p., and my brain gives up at -3.09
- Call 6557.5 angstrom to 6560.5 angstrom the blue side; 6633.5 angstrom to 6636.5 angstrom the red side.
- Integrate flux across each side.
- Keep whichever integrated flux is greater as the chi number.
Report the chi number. 23.5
